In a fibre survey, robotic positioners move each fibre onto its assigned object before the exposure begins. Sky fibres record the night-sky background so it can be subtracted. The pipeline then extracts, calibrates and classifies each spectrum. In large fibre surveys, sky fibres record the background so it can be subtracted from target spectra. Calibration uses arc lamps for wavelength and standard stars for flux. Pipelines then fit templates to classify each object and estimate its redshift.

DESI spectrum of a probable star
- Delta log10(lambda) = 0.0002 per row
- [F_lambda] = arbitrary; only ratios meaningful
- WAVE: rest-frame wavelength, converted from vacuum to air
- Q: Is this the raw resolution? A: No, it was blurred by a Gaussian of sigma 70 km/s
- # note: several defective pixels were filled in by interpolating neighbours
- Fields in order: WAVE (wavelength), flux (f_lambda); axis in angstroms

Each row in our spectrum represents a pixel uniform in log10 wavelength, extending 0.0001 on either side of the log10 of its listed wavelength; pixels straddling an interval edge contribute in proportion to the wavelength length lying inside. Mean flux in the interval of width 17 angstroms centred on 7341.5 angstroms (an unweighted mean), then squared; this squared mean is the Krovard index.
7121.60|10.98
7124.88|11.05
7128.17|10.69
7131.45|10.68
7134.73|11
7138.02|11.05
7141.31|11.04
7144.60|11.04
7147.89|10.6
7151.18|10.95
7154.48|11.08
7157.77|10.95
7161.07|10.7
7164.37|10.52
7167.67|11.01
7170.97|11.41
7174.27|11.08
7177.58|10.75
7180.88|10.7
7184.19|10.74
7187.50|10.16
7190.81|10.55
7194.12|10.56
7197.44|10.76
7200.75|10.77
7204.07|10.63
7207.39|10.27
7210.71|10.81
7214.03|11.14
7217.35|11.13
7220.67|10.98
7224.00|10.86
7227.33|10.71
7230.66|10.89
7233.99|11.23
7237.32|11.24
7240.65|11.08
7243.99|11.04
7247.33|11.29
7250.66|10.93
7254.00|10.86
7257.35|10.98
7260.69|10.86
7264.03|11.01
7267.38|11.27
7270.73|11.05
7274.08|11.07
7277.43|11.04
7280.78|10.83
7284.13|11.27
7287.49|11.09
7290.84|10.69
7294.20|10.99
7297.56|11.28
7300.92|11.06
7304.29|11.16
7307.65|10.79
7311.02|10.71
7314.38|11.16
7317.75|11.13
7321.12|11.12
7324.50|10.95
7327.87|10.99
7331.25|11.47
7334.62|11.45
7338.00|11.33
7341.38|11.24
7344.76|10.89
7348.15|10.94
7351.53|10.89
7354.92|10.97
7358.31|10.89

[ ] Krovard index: 125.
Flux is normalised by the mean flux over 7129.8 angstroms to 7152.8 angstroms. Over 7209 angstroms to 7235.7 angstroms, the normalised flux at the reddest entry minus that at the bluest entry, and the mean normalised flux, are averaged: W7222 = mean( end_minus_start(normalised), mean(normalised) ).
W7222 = 0.522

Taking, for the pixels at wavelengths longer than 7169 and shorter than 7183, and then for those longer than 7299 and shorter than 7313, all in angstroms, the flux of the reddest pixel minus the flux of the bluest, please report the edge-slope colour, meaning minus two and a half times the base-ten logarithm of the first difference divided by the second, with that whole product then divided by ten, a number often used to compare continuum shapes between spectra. -0.08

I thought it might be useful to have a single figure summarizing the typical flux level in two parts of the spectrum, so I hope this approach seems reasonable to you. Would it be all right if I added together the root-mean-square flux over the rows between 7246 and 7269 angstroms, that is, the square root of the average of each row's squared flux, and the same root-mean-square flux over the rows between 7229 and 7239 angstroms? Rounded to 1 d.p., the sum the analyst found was 22.2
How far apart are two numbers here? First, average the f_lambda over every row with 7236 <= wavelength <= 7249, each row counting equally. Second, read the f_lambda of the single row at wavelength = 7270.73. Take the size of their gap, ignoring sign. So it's 0.11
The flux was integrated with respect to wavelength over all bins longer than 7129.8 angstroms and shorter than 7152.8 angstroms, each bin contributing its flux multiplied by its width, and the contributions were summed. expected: 251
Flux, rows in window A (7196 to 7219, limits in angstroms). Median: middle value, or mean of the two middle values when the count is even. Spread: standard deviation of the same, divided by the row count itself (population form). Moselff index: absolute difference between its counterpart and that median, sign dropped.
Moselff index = 10.5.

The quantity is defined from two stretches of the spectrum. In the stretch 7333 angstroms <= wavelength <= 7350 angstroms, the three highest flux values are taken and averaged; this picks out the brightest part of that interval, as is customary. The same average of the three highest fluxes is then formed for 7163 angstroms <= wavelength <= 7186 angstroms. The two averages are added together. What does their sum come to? 22.5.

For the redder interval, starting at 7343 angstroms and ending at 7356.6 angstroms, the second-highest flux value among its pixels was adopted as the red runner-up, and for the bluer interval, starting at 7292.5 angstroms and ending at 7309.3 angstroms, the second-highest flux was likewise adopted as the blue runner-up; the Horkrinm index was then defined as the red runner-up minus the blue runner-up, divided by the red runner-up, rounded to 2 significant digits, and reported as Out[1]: -0.020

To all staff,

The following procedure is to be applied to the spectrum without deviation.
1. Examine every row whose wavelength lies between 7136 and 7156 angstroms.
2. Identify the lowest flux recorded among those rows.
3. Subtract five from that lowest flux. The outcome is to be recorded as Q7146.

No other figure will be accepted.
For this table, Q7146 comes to 5.60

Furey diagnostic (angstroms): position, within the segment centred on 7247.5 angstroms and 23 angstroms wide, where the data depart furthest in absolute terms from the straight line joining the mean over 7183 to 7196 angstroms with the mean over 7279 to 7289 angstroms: 7237.32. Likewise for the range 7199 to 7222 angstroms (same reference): 7214.03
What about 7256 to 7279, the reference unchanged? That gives 7267.38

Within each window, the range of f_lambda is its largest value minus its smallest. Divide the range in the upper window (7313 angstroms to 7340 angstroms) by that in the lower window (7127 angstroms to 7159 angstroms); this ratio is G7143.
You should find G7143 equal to 1.08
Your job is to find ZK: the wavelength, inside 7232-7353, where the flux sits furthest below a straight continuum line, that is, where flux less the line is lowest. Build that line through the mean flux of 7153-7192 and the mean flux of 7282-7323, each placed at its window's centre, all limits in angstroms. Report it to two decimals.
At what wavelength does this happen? 7311.02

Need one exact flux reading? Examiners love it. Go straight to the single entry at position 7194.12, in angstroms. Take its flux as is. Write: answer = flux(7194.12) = 10.56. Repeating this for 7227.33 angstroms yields 10.71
